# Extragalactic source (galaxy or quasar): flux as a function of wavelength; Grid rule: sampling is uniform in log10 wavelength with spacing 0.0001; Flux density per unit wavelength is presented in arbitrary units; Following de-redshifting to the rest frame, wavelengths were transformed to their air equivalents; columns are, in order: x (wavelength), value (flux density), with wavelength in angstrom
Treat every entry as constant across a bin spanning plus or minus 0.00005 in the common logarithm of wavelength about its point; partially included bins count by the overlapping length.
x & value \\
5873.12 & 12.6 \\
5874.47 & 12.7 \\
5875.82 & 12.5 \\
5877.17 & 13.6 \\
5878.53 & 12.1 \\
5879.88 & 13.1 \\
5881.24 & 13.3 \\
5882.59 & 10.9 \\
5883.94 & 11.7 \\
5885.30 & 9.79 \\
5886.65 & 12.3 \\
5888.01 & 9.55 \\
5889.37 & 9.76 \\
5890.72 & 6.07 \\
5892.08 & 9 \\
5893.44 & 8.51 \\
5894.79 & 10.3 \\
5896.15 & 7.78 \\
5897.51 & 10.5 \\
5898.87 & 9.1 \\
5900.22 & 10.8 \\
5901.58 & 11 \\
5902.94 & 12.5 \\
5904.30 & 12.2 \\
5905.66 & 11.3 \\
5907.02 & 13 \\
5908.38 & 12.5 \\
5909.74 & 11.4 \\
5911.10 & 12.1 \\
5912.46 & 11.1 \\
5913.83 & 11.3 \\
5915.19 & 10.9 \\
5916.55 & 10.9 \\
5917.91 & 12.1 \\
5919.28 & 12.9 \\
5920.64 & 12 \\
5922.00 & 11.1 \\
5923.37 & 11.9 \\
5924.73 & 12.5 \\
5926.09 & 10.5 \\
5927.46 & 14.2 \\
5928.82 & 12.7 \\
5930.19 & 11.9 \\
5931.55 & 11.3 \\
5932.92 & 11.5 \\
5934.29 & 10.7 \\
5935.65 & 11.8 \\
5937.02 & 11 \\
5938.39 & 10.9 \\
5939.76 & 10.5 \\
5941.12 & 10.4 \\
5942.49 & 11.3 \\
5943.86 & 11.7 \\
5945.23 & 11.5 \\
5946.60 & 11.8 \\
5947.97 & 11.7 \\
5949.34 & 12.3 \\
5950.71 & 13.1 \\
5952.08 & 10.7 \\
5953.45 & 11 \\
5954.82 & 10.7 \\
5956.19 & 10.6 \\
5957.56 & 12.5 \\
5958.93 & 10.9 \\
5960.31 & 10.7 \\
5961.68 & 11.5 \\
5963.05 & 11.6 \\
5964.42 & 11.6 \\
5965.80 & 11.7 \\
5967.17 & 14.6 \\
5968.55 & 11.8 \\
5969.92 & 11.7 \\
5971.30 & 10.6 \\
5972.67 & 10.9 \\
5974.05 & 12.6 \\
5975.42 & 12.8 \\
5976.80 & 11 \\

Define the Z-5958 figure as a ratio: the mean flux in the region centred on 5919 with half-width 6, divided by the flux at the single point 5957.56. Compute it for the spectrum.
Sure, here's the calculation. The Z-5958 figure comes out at 0.94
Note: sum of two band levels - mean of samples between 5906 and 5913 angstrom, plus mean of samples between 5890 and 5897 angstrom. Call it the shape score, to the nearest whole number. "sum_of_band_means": 20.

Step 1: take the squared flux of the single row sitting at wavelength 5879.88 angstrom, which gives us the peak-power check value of 172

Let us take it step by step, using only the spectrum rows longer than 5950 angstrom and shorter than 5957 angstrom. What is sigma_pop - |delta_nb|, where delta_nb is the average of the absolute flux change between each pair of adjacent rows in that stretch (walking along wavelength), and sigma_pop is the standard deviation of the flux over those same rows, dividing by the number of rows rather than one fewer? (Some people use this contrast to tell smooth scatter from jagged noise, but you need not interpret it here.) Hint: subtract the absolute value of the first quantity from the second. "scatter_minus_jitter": 0.17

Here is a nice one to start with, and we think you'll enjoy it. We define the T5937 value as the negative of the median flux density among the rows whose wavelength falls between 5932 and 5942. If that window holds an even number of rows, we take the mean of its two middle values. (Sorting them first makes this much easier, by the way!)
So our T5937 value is -10.9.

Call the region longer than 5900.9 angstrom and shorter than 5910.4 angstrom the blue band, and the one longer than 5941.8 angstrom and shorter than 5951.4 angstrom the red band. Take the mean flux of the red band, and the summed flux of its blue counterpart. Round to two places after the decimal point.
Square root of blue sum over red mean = 2.65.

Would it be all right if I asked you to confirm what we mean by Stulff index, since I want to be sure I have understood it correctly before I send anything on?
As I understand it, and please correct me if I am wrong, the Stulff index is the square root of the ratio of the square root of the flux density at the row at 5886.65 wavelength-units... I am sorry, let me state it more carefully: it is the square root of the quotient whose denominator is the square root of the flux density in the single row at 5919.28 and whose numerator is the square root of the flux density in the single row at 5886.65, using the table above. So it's 0.99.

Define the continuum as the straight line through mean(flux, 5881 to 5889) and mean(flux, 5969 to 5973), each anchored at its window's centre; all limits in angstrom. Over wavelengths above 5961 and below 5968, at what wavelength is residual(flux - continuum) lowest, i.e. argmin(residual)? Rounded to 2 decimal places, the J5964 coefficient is 5961.68 angstrom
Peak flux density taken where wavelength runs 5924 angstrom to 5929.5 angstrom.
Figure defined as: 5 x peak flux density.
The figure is 71.0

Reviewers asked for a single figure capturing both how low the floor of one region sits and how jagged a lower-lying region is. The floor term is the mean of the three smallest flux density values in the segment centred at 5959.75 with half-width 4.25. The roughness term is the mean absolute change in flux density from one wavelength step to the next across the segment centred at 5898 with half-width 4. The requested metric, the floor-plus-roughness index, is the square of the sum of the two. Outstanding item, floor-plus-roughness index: 155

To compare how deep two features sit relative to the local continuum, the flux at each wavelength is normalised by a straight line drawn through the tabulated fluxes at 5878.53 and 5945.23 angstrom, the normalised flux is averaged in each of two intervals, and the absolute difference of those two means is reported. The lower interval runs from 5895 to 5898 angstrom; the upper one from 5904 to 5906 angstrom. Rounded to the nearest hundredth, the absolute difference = 0.22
